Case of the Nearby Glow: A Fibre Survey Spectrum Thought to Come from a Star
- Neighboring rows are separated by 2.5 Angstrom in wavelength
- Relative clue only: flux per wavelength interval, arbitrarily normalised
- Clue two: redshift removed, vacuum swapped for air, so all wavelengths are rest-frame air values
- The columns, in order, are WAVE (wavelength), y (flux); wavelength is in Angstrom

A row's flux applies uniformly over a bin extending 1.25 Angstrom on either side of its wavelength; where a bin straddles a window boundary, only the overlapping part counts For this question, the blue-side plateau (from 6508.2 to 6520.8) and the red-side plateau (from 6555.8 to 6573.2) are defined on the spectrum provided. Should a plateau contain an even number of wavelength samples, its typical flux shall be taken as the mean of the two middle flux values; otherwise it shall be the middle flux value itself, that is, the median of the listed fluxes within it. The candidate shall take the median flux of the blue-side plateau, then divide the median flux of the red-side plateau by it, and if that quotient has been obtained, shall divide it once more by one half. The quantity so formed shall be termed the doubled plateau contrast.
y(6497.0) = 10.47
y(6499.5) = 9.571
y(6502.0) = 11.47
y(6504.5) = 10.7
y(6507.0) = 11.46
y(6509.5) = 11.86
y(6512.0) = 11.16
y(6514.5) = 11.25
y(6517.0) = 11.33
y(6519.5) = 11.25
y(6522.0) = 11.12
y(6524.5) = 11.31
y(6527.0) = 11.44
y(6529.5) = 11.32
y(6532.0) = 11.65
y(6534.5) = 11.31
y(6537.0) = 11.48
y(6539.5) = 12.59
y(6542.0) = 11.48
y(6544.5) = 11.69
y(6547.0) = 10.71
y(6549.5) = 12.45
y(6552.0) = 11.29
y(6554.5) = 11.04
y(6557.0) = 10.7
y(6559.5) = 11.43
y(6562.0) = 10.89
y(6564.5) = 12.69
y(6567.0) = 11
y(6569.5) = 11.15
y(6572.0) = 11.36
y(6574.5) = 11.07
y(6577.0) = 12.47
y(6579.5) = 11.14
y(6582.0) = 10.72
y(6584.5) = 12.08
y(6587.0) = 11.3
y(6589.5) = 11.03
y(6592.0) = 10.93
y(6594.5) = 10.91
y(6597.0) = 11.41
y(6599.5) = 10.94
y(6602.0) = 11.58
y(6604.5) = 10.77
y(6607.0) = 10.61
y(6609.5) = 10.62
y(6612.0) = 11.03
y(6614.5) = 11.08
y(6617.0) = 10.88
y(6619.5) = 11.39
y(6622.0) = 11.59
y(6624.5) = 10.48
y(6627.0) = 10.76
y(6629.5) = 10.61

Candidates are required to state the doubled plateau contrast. 1.98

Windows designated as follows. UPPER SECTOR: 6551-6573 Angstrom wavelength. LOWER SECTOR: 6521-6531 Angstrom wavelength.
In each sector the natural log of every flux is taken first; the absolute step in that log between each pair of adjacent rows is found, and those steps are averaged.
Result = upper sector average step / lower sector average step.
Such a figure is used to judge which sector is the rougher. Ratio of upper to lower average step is 4.8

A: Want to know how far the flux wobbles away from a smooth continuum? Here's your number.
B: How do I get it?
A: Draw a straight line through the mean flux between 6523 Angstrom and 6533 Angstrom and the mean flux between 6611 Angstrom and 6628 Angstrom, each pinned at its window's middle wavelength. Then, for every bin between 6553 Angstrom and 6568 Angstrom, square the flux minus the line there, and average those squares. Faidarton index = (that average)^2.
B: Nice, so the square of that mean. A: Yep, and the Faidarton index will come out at 0.20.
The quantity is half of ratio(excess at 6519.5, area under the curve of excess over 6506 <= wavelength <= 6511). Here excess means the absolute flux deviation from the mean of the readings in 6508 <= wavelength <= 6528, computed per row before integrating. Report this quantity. 0.03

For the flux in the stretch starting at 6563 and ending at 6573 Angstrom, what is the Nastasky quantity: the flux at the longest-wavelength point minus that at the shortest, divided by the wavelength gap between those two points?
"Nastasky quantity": -0.18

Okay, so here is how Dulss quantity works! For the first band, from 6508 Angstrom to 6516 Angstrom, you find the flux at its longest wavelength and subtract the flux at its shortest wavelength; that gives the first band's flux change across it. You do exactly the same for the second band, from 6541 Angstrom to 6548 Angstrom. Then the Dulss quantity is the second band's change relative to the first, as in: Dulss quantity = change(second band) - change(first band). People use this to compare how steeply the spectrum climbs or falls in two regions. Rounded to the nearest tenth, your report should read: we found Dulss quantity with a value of -0.2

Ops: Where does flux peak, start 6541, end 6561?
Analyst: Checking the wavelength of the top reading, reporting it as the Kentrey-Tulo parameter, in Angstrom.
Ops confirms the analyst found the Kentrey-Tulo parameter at 6549.5 Angstrom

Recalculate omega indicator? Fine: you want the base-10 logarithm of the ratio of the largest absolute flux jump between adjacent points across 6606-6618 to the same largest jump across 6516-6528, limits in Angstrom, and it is 0.33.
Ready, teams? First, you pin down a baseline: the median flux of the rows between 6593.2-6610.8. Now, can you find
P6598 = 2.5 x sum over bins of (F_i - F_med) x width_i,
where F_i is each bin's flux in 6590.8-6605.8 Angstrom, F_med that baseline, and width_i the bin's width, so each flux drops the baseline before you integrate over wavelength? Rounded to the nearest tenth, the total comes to 6.7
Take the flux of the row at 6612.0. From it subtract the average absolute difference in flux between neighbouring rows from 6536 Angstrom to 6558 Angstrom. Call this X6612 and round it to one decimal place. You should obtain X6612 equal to 10.2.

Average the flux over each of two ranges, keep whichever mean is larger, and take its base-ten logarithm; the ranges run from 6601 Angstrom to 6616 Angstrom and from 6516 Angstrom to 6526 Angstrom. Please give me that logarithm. 1.05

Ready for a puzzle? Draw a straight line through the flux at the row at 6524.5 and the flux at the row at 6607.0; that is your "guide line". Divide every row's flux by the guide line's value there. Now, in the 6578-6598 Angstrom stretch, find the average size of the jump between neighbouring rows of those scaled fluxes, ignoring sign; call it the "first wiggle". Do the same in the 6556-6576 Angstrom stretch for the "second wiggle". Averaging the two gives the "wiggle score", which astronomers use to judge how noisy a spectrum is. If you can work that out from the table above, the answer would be 0.058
